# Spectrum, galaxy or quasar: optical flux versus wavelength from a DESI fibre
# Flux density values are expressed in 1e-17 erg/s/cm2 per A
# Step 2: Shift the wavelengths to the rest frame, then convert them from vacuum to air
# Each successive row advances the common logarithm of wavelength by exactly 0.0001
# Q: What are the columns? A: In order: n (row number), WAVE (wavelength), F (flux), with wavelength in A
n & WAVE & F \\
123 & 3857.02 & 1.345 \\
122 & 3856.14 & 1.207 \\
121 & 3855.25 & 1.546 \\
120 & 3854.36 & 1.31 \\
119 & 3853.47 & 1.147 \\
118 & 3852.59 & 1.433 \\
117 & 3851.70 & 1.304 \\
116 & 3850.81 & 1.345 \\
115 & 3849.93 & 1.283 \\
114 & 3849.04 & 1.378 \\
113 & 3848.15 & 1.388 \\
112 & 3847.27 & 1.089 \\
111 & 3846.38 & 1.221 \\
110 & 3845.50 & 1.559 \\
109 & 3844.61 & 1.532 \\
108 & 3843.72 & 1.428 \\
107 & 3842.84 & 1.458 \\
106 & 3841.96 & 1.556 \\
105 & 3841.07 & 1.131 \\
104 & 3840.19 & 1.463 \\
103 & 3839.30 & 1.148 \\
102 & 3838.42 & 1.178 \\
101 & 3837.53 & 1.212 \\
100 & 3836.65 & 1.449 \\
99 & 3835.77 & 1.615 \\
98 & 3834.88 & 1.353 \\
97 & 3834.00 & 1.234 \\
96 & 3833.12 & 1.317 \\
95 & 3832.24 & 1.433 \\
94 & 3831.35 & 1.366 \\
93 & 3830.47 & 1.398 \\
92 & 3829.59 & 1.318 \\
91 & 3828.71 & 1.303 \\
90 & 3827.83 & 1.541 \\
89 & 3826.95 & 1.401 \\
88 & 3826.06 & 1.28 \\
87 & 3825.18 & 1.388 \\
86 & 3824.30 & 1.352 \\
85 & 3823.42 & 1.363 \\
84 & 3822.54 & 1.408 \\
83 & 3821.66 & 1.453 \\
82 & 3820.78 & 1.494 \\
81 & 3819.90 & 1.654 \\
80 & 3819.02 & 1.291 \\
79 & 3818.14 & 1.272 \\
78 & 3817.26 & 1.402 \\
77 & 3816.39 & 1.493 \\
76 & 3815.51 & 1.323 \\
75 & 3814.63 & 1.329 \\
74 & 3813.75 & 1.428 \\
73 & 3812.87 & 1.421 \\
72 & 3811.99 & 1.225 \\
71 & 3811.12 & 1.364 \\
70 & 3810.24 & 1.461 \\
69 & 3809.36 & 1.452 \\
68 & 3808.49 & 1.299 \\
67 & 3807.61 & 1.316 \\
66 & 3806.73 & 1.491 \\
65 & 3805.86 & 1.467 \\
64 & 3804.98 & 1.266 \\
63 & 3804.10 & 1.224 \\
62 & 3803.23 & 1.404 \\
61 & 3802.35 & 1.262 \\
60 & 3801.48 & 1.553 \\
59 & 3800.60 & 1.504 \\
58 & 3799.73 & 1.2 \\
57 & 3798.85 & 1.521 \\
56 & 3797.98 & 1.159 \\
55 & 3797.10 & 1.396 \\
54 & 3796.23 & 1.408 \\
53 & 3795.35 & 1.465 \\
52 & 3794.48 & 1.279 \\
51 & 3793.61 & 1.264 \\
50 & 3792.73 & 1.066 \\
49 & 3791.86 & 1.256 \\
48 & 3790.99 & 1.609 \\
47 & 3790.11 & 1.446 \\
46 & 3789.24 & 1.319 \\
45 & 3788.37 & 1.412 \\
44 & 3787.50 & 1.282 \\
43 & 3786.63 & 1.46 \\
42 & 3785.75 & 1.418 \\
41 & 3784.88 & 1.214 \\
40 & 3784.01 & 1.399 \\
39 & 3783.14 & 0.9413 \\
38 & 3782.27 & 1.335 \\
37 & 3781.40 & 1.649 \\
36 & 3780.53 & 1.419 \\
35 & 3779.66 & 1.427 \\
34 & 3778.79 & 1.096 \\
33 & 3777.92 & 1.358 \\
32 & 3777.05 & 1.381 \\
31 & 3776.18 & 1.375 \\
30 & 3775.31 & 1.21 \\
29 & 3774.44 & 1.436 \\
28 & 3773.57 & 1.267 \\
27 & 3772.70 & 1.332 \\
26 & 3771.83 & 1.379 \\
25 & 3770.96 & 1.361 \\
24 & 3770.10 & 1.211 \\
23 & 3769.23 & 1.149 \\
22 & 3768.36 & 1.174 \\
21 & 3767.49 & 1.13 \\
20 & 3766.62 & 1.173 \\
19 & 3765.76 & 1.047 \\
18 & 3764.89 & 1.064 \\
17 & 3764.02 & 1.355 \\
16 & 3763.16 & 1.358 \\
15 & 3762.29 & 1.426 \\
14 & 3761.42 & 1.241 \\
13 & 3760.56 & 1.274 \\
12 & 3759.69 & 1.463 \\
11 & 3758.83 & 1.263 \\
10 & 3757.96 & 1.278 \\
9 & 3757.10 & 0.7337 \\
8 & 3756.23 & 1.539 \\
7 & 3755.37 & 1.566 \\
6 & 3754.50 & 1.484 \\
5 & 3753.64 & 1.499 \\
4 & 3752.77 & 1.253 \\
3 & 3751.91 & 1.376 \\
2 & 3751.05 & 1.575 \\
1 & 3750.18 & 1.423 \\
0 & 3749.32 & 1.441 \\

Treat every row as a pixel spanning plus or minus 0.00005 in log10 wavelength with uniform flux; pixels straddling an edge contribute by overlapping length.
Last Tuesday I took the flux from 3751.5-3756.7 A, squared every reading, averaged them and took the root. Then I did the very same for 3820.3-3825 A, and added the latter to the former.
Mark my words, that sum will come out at 2.87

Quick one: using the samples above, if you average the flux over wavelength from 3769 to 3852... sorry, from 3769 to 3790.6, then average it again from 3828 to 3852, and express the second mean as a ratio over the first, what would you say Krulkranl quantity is 1.01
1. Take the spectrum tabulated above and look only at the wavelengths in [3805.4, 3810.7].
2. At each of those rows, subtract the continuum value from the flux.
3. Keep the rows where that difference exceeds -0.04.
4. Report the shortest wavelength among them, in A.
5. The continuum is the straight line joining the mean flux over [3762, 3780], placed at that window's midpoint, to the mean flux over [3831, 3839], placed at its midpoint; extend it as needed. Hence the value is 3805.86 A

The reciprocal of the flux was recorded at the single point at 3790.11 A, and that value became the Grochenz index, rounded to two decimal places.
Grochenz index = 0.69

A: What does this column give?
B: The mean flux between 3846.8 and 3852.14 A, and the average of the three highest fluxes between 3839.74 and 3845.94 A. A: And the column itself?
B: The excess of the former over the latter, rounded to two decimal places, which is -0.25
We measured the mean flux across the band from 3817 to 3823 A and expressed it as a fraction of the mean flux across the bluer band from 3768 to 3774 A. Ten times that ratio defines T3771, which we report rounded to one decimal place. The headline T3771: 11.2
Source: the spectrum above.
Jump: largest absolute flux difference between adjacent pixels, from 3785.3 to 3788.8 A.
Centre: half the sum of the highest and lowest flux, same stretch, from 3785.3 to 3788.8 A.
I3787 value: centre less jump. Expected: 1.2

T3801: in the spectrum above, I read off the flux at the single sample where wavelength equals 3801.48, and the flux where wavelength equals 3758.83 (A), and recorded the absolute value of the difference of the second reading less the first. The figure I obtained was 0.29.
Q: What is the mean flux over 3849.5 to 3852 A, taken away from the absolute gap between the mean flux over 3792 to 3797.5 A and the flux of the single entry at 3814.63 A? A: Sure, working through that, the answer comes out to -1.29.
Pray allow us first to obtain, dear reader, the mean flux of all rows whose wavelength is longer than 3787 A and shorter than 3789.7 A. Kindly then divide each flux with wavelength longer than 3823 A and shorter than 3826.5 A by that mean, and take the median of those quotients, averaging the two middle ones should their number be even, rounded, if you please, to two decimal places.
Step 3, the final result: 1.01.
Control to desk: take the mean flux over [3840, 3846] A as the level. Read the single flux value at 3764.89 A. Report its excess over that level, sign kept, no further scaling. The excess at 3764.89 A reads -0.38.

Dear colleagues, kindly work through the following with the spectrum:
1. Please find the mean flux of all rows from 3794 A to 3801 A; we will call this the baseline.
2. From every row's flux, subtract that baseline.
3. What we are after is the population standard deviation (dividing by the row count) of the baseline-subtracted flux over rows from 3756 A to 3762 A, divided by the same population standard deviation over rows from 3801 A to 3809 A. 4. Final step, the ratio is 2.2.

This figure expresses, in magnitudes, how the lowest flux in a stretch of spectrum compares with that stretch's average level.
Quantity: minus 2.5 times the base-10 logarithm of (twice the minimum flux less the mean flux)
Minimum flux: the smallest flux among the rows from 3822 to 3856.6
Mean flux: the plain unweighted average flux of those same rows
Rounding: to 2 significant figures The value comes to 0.21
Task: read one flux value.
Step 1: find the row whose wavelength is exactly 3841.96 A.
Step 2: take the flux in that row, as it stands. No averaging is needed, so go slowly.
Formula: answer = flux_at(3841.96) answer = 1.556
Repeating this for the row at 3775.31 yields 1.21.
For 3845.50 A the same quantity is 1.559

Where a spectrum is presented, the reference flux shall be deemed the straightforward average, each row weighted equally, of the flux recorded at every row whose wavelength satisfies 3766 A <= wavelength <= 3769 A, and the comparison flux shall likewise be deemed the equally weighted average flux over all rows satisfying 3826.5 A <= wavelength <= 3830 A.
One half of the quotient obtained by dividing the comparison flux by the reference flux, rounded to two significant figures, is 0.60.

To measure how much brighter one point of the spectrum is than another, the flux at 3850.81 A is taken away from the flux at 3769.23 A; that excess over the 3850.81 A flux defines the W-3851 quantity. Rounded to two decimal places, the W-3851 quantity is -0.20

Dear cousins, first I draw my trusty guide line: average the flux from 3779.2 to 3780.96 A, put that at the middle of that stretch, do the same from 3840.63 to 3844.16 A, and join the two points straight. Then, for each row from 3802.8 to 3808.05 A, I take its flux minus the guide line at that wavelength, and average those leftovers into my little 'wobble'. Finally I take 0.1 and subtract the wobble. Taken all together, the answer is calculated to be 0.15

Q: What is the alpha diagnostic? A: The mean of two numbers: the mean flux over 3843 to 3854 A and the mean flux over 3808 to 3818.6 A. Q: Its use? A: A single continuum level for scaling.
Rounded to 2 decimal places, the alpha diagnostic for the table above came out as 1.36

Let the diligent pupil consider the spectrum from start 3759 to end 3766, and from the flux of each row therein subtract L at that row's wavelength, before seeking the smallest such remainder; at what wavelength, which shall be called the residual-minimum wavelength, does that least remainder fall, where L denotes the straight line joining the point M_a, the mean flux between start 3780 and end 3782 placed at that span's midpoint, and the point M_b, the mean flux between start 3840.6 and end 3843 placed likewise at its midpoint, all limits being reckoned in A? 3765.76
